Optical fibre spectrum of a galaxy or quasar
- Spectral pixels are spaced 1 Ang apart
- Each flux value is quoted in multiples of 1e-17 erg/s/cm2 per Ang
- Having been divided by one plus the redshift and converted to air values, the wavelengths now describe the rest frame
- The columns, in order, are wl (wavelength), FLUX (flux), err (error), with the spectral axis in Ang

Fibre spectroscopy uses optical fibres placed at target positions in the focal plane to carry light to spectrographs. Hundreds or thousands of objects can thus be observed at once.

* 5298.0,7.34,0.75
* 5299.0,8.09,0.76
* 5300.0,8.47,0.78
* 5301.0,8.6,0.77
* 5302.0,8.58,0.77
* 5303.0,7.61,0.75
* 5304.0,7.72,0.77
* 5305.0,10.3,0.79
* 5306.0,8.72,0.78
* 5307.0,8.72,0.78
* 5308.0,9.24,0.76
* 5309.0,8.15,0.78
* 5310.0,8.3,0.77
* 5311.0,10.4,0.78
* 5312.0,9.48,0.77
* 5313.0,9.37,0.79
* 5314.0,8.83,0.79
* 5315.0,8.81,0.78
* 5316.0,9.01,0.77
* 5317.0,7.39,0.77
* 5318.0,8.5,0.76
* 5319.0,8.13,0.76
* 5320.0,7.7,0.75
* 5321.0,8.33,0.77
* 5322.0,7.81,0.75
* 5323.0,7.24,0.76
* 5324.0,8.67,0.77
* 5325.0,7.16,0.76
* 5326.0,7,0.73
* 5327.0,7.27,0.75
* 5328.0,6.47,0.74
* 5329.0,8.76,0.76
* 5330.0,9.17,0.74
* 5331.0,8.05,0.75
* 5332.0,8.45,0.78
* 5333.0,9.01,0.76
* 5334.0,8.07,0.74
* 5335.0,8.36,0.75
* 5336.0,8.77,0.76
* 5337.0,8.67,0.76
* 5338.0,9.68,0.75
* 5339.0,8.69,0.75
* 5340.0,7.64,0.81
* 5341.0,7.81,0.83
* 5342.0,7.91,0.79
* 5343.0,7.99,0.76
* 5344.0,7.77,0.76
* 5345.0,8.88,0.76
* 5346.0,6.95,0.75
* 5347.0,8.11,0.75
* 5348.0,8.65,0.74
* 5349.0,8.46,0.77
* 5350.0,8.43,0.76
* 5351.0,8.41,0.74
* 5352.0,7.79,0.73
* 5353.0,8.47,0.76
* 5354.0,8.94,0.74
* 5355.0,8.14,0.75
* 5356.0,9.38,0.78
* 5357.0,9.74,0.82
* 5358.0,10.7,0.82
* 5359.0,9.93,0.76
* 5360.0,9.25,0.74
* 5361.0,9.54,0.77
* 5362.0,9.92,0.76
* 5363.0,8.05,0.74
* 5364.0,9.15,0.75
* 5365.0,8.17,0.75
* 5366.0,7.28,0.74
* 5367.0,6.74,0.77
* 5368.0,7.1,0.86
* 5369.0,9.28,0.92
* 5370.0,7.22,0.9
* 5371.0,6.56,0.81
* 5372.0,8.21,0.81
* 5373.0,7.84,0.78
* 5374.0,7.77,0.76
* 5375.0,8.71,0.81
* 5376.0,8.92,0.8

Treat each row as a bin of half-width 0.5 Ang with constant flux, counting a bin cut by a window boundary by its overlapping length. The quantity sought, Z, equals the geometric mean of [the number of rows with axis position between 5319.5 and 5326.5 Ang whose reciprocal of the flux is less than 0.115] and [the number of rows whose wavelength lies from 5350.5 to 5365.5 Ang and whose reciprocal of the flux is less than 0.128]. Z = 0.0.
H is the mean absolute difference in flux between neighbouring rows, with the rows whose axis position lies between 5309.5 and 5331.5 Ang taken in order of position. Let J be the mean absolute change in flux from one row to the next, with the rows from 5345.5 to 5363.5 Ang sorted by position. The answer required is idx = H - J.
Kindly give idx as 0.17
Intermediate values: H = 0.82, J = 0.65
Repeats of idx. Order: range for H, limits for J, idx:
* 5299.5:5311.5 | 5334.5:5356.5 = 0.23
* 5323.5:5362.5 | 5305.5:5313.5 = -0.04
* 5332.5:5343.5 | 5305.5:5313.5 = -0.18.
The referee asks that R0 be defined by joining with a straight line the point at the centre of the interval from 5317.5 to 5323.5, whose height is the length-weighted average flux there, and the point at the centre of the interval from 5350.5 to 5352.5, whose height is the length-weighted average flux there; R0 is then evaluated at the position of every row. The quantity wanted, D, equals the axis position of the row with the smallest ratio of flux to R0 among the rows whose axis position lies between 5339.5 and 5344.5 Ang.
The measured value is 5340.0 Ang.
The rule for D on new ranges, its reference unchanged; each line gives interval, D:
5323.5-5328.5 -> 5328.0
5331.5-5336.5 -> 5334.0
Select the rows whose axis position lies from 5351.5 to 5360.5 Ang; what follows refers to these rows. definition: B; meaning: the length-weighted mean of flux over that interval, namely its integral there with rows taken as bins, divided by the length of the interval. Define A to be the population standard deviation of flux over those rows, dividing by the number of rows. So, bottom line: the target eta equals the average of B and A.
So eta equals 5.01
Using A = 0.87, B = 9.1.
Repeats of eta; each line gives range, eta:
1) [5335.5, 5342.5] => 4.56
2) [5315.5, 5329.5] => 4.28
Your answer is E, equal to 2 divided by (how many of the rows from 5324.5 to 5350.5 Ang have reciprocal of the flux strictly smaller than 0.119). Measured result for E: 0.2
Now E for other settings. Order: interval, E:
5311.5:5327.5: 0.3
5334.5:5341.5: 0.5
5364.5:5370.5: 2.0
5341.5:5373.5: 0.1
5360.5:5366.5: 0.7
